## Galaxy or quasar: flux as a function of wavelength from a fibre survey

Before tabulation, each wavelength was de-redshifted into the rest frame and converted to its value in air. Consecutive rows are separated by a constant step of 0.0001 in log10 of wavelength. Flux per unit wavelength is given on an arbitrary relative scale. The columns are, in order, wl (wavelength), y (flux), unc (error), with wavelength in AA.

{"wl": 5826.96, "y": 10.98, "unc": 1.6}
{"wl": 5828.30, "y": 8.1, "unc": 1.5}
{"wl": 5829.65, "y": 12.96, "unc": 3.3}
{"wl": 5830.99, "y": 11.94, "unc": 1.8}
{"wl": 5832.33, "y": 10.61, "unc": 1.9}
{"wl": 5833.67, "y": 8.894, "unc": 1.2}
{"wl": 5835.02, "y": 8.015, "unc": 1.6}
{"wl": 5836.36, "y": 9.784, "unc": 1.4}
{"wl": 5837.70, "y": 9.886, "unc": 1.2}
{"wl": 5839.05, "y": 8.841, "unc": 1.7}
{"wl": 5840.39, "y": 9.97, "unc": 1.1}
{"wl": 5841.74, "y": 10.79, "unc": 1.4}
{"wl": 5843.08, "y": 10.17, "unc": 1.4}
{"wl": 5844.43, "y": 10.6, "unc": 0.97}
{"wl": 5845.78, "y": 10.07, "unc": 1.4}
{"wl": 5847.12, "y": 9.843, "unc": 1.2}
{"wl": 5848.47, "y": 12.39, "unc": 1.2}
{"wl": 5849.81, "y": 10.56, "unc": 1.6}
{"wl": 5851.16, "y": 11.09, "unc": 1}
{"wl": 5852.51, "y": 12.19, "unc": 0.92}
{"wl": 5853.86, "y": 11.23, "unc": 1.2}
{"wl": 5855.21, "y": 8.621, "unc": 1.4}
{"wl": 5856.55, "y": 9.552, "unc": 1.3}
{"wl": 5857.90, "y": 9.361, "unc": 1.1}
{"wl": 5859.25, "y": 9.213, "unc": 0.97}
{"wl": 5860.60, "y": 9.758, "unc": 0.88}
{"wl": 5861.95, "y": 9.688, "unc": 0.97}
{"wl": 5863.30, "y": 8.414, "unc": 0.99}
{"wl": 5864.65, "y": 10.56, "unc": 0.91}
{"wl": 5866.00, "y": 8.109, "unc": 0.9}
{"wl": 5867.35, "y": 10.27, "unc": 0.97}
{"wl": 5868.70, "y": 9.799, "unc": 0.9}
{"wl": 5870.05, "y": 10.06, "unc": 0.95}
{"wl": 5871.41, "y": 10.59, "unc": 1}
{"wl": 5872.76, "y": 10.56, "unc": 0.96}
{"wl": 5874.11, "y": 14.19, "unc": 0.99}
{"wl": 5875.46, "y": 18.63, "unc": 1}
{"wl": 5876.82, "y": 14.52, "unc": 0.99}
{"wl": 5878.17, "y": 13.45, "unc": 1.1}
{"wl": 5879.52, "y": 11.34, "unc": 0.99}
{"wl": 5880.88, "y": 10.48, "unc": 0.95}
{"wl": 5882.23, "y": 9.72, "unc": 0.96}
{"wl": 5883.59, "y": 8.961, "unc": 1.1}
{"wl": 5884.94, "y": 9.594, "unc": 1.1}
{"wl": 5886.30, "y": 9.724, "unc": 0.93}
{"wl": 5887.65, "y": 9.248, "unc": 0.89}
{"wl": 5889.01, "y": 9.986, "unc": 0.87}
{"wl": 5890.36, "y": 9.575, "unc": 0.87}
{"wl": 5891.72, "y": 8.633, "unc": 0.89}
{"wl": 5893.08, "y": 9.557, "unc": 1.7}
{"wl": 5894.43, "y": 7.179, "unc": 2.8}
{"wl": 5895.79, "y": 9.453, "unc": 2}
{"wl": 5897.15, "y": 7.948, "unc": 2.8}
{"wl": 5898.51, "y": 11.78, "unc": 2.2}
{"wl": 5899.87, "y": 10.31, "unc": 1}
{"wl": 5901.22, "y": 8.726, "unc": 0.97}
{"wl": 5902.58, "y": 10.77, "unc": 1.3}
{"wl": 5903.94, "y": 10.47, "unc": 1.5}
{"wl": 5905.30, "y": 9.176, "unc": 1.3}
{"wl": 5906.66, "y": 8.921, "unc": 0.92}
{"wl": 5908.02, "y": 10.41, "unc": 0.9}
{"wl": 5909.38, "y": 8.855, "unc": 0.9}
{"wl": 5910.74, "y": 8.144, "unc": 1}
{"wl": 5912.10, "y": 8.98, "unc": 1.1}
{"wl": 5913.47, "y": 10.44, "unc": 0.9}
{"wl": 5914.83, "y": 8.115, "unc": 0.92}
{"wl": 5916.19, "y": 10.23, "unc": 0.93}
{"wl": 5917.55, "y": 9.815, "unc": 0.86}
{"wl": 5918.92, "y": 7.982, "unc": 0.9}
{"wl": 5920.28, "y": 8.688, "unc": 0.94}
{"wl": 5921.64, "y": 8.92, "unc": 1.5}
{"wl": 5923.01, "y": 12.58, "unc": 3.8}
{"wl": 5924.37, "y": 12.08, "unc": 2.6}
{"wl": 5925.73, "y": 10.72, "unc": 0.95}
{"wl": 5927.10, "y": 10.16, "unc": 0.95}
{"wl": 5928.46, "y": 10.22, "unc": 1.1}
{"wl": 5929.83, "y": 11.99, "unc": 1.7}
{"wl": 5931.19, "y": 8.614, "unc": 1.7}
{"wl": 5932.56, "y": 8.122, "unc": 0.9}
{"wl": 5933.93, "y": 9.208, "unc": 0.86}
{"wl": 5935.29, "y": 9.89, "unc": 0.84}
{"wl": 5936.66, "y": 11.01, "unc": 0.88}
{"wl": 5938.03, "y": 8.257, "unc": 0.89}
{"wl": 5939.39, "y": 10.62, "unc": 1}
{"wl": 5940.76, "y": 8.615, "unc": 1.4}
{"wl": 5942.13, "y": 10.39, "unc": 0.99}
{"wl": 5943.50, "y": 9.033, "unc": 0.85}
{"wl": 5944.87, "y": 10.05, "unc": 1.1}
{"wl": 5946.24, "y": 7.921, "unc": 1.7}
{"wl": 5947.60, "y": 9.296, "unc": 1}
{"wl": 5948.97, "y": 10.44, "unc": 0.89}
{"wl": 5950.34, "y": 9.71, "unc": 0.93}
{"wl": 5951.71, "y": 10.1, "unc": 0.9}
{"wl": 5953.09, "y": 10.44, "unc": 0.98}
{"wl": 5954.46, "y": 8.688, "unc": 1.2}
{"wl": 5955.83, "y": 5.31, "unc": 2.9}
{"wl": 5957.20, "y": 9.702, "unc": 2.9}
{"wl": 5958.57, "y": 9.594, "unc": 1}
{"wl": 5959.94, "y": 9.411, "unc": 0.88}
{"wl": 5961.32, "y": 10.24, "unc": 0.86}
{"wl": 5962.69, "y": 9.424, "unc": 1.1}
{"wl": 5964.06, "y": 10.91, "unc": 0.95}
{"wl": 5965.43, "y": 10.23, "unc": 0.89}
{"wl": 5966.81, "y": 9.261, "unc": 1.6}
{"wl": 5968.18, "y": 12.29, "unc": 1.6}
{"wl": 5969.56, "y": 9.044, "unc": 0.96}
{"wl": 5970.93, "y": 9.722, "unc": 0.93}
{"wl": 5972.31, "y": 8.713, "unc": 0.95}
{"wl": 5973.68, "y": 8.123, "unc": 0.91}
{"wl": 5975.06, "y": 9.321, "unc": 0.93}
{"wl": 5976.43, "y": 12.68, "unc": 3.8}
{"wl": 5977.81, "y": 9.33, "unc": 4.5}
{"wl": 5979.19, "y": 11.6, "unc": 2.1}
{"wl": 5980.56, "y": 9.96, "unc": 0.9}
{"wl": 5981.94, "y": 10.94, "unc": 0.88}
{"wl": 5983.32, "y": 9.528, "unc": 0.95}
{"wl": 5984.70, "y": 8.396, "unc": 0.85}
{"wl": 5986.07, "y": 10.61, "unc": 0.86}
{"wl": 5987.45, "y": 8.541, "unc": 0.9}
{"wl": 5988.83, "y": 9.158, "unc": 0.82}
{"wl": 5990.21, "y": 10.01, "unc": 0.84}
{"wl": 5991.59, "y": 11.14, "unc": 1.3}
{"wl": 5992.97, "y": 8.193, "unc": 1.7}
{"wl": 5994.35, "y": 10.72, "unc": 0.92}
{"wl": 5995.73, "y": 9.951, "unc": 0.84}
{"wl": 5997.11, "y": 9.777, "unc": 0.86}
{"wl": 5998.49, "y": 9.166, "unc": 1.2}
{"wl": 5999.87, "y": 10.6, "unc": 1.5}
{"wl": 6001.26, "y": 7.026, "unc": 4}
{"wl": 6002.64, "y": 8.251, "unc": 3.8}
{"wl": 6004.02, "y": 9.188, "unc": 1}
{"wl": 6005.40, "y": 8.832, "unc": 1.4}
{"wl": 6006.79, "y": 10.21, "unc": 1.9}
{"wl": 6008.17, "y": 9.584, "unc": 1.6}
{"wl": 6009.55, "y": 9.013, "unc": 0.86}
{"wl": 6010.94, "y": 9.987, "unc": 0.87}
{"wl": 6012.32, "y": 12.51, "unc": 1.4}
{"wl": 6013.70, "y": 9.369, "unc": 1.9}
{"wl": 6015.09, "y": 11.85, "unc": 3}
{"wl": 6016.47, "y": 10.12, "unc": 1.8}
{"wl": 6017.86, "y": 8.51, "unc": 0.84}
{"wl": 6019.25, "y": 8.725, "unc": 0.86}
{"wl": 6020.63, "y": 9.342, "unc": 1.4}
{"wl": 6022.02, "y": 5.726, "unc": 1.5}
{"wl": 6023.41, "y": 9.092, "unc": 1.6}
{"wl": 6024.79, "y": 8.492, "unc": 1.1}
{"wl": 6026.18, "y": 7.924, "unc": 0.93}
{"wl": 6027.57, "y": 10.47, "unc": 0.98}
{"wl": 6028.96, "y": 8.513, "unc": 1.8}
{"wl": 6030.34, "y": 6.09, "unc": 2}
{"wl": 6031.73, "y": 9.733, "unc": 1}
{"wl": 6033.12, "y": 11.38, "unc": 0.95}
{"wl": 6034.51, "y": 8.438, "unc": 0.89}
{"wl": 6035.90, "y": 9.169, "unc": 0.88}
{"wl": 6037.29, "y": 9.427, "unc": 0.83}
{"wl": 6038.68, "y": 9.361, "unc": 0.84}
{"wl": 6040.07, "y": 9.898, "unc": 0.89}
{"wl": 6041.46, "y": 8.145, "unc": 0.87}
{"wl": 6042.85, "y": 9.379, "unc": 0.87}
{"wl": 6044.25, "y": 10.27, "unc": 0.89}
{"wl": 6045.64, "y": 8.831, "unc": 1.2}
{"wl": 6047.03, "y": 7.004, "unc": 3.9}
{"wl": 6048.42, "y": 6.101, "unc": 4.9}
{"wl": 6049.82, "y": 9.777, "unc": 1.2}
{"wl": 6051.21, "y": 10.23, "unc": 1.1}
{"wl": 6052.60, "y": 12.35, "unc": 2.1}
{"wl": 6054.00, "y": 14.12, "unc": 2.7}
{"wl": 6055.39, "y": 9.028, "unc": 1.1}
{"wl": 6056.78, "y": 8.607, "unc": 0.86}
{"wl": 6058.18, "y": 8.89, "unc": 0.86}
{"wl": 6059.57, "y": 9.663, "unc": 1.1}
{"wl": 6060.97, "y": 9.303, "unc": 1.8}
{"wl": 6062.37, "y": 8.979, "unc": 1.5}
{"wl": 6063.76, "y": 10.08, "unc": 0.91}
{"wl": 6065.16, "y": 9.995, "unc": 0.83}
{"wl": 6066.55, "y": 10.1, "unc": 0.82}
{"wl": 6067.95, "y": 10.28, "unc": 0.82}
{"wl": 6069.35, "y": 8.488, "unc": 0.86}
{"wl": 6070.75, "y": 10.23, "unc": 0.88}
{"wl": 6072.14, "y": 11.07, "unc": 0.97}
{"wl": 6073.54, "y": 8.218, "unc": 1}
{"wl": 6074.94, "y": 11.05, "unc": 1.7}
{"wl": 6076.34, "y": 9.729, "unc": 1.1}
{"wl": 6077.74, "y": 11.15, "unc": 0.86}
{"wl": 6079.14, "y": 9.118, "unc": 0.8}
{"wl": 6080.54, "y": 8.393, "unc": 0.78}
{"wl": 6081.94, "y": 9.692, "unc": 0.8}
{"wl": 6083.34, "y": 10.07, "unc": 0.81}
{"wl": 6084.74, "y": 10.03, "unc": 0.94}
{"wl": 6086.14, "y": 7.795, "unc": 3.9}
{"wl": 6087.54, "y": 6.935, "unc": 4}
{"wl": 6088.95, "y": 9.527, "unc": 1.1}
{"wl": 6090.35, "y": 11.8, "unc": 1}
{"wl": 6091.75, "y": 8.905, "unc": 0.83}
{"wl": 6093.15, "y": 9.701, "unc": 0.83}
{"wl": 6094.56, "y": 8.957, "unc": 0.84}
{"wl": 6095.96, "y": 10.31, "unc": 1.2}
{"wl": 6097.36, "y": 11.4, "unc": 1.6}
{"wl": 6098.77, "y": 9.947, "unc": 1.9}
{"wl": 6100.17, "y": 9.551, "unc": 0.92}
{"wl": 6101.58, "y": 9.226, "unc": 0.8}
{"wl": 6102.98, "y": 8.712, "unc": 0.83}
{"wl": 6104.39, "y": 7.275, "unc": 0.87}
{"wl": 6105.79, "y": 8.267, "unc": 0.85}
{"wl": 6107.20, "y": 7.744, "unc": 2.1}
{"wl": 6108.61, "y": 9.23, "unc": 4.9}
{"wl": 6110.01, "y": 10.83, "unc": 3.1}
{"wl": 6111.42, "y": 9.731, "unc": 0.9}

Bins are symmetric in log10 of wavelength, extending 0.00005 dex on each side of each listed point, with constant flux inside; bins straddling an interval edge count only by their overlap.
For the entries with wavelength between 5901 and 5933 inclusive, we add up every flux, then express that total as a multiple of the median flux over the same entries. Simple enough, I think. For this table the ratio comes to 24.6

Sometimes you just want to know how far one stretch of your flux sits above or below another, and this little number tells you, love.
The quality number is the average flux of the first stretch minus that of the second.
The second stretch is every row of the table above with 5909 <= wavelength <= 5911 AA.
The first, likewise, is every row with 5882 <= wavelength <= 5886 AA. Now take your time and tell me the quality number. 0.9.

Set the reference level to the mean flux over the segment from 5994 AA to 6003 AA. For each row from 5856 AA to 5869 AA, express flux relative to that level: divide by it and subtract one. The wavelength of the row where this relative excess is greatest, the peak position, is 5864.65 AA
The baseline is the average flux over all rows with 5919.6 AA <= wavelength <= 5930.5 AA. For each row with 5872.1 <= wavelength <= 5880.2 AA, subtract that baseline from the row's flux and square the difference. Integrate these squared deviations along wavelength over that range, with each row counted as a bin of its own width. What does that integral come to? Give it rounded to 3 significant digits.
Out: 134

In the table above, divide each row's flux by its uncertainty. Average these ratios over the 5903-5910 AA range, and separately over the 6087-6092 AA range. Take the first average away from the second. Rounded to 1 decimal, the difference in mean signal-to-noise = -0.8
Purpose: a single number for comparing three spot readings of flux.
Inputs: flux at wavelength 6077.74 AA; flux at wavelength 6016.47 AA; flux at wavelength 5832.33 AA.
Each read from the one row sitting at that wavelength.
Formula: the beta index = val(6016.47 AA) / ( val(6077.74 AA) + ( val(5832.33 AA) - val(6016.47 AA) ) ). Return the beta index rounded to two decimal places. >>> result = 0.87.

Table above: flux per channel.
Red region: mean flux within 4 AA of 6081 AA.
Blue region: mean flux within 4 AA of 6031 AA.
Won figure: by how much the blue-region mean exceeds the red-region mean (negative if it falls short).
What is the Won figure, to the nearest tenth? -0.6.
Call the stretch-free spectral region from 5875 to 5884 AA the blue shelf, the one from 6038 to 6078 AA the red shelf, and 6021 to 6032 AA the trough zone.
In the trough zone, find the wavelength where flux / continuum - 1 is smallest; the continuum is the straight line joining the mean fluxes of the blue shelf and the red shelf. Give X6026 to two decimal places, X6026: 6022.02 AA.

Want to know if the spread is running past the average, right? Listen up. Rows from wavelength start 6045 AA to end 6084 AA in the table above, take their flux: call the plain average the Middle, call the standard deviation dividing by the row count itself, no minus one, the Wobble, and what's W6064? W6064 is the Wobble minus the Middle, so -8.2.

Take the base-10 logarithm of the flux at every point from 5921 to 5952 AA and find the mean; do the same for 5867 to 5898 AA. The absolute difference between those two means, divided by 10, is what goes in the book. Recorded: 0.0022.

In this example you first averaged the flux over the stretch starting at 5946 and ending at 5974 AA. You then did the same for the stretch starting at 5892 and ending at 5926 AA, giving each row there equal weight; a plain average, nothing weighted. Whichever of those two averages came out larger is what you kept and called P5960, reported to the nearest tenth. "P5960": 9.6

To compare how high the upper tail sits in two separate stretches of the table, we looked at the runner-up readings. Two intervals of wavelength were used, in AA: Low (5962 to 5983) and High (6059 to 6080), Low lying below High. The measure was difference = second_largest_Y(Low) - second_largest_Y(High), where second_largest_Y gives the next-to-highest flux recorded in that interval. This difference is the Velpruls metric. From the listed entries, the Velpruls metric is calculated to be 1.2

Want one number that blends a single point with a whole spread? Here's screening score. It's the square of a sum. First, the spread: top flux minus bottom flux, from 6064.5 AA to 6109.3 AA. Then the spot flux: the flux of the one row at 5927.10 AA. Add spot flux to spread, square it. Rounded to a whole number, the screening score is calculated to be 226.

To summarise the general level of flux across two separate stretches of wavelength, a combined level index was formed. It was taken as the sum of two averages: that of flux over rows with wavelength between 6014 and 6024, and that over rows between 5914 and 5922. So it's 18.0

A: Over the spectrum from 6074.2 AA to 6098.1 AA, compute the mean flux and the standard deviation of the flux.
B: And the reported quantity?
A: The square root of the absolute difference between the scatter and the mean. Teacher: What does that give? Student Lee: 2.90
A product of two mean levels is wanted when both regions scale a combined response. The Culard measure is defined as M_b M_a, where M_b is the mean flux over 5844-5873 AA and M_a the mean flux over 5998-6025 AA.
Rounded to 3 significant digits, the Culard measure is 93.9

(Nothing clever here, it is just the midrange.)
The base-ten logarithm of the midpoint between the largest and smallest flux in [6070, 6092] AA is 0.97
